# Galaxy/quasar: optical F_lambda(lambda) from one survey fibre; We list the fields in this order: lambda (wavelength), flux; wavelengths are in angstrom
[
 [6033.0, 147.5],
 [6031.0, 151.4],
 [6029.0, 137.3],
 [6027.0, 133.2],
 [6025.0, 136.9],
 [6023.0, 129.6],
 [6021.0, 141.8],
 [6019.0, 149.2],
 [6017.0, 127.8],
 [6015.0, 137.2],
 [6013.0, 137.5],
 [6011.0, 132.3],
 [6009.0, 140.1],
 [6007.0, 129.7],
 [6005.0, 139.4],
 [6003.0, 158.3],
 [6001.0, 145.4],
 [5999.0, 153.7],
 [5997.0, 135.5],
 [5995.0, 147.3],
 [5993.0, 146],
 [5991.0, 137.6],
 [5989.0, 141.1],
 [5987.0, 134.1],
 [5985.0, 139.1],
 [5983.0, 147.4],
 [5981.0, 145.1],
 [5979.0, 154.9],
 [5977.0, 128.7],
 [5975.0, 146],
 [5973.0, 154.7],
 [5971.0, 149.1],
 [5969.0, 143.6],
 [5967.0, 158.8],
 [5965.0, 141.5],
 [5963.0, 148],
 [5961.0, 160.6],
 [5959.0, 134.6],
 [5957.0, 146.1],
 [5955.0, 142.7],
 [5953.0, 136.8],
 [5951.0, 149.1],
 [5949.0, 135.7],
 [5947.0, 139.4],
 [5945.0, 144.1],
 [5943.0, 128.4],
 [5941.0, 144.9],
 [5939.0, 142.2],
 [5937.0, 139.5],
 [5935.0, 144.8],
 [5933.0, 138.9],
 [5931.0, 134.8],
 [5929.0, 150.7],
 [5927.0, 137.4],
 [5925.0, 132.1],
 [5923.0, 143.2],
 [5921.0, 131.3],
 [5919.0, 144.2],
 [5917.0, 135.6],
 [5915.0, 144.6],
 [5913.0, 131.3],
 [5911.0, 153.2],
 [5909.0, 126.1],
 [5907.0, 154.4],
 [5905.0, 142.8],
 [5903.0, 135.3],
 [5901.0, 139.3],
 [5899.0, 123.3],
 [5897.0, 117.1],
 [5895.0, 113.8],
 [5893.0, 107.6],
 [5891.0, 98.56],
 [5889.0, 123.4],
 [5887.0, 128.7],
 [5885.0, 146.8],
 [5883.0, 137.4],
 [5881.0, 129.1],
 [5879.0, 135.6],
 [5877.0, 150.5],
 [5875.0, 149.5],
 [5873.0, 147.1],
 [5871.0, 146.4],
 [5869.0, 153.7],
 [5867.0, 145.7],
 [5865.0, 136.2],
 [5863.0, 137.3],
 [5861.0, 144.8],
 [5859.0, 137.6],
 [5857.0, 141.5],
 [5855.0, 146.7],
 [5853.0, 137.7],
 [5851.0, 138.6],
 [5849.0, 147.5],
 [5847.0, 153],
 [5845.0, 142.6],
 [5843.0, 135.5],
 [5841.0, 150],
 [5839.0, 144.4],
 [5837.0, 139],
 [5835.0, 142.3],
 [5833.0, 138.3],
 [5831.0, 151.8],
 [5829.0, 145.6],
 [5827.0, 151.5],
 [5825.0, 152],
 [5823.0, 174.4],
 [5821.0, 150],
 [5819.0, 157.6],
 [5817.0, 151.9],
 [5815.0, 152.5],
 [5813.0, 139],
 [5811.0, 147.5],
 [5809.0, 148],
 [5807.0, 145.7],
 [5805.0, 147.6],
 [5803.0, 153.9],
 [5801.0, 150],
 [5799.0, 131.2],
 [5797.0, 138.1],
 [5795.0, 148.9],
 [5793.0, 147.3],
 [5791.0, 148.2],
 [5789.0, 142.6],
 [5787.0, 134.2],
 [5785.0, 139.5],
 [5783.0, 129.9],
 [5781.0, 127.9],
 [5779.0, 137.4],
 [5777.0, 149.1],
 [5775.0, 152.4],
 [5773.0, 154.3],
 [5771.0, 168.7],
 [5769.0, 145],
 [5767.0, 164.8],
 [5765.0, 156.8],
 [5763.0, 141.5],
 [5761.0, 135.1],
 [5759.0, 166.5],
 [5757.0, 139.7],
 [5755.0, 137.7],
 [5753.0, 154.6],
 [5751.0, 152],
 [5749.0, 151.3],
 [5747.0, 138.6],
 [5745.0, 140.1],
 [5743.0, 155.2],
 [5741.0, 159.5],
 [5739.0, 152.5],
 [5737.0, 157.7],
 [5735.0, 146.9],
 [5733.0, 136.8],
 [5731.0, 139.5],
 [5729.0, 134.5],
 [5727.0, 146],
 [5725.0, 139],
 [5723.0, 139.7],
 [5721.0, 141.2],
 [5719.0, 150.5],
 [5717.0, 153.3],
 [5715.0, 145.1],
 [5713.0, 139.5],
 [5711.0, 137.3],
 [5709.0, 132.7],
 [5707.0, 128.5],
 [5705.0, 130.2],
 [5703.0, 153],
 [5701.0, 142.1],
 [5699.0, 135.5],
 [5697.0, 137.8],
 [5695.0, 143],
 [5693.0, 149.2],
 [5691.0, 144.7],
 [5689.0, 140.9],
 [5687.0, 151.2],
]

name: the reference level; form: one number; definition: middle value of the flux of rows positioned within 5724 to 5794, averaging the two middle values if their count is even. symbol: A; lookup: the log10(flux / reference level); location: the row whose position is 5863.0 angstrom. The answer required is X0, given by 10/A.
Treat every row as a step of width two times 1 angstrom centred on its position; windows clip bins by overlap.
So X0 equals -375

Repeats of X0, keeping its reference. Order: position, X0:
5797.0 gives -414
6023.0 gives -193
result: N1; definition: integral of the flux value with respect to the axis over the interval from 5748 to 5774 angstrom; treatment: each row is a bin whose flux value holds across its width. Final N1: 3936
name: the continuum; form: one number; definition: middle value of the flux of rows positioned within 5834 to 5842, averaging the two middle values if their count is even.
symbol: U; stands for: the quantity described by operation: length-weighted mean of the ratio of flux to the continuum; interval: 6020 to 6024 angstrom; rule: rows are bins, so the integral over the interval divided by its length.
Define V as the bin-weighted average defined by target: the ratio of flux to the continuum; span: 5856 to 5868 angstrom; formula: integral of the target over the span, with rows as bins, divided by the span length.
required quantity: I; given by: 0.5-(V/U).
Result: -0.54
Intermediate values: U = 0.95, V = 0.98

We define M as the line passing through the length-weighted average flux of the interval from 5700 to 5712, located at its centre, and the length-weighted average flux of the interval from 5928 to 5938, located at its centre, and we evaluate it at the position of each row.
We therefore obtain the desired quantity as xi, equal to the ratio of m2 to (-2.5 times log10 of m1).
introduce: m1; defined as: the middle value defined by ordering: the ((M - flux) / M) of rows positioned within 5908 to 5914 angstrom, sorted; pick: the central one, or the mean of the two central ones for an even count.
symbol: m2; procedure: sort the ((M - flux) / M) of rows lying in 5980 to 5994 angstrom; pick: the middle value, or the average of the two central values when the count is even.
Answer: 0.004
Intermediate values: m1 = 0.071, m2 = 0.012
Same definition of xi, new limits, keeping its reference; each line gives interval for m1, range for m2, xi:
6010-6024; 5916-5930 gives 0.009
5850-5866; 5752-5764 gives -0.004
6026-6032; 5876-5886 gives 0.007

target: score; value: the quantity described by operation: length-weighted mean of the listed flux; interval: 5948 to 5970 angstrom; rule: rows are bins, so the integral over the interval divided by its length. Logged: 145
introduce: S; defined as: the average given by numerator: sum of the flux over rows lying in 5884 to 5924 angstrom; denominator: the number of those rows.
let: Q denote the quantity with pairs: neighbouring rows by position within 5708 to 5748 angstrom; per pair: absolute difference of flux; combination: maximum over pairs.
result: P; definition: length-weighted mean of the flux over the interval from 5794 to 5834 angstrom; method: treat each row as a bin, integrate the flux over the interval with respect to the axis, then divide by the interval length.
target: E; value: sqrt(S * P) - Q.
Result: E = 125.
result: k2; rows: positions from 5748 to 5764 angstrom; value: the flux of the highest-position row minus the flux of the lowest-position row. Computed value -10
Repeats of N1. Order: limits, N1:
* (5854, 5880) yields 3745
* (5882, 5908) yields 3337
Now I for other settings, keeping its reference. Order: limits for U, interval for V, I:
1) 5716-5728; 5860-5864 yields -0.47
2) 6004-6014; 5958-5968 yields -0.59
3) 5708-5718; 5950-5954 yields -0.51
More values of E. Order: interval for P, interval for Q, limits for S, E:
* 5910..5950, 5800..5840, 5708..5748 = 118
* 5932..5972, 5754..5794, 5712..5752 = 113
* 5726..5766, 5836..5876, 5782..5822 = 132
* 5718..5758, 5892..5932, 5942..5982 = 117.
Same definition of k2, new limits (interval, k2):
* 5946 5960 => -5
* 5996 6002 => 10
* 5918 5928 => -7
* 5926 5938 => 2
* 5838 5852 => -6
